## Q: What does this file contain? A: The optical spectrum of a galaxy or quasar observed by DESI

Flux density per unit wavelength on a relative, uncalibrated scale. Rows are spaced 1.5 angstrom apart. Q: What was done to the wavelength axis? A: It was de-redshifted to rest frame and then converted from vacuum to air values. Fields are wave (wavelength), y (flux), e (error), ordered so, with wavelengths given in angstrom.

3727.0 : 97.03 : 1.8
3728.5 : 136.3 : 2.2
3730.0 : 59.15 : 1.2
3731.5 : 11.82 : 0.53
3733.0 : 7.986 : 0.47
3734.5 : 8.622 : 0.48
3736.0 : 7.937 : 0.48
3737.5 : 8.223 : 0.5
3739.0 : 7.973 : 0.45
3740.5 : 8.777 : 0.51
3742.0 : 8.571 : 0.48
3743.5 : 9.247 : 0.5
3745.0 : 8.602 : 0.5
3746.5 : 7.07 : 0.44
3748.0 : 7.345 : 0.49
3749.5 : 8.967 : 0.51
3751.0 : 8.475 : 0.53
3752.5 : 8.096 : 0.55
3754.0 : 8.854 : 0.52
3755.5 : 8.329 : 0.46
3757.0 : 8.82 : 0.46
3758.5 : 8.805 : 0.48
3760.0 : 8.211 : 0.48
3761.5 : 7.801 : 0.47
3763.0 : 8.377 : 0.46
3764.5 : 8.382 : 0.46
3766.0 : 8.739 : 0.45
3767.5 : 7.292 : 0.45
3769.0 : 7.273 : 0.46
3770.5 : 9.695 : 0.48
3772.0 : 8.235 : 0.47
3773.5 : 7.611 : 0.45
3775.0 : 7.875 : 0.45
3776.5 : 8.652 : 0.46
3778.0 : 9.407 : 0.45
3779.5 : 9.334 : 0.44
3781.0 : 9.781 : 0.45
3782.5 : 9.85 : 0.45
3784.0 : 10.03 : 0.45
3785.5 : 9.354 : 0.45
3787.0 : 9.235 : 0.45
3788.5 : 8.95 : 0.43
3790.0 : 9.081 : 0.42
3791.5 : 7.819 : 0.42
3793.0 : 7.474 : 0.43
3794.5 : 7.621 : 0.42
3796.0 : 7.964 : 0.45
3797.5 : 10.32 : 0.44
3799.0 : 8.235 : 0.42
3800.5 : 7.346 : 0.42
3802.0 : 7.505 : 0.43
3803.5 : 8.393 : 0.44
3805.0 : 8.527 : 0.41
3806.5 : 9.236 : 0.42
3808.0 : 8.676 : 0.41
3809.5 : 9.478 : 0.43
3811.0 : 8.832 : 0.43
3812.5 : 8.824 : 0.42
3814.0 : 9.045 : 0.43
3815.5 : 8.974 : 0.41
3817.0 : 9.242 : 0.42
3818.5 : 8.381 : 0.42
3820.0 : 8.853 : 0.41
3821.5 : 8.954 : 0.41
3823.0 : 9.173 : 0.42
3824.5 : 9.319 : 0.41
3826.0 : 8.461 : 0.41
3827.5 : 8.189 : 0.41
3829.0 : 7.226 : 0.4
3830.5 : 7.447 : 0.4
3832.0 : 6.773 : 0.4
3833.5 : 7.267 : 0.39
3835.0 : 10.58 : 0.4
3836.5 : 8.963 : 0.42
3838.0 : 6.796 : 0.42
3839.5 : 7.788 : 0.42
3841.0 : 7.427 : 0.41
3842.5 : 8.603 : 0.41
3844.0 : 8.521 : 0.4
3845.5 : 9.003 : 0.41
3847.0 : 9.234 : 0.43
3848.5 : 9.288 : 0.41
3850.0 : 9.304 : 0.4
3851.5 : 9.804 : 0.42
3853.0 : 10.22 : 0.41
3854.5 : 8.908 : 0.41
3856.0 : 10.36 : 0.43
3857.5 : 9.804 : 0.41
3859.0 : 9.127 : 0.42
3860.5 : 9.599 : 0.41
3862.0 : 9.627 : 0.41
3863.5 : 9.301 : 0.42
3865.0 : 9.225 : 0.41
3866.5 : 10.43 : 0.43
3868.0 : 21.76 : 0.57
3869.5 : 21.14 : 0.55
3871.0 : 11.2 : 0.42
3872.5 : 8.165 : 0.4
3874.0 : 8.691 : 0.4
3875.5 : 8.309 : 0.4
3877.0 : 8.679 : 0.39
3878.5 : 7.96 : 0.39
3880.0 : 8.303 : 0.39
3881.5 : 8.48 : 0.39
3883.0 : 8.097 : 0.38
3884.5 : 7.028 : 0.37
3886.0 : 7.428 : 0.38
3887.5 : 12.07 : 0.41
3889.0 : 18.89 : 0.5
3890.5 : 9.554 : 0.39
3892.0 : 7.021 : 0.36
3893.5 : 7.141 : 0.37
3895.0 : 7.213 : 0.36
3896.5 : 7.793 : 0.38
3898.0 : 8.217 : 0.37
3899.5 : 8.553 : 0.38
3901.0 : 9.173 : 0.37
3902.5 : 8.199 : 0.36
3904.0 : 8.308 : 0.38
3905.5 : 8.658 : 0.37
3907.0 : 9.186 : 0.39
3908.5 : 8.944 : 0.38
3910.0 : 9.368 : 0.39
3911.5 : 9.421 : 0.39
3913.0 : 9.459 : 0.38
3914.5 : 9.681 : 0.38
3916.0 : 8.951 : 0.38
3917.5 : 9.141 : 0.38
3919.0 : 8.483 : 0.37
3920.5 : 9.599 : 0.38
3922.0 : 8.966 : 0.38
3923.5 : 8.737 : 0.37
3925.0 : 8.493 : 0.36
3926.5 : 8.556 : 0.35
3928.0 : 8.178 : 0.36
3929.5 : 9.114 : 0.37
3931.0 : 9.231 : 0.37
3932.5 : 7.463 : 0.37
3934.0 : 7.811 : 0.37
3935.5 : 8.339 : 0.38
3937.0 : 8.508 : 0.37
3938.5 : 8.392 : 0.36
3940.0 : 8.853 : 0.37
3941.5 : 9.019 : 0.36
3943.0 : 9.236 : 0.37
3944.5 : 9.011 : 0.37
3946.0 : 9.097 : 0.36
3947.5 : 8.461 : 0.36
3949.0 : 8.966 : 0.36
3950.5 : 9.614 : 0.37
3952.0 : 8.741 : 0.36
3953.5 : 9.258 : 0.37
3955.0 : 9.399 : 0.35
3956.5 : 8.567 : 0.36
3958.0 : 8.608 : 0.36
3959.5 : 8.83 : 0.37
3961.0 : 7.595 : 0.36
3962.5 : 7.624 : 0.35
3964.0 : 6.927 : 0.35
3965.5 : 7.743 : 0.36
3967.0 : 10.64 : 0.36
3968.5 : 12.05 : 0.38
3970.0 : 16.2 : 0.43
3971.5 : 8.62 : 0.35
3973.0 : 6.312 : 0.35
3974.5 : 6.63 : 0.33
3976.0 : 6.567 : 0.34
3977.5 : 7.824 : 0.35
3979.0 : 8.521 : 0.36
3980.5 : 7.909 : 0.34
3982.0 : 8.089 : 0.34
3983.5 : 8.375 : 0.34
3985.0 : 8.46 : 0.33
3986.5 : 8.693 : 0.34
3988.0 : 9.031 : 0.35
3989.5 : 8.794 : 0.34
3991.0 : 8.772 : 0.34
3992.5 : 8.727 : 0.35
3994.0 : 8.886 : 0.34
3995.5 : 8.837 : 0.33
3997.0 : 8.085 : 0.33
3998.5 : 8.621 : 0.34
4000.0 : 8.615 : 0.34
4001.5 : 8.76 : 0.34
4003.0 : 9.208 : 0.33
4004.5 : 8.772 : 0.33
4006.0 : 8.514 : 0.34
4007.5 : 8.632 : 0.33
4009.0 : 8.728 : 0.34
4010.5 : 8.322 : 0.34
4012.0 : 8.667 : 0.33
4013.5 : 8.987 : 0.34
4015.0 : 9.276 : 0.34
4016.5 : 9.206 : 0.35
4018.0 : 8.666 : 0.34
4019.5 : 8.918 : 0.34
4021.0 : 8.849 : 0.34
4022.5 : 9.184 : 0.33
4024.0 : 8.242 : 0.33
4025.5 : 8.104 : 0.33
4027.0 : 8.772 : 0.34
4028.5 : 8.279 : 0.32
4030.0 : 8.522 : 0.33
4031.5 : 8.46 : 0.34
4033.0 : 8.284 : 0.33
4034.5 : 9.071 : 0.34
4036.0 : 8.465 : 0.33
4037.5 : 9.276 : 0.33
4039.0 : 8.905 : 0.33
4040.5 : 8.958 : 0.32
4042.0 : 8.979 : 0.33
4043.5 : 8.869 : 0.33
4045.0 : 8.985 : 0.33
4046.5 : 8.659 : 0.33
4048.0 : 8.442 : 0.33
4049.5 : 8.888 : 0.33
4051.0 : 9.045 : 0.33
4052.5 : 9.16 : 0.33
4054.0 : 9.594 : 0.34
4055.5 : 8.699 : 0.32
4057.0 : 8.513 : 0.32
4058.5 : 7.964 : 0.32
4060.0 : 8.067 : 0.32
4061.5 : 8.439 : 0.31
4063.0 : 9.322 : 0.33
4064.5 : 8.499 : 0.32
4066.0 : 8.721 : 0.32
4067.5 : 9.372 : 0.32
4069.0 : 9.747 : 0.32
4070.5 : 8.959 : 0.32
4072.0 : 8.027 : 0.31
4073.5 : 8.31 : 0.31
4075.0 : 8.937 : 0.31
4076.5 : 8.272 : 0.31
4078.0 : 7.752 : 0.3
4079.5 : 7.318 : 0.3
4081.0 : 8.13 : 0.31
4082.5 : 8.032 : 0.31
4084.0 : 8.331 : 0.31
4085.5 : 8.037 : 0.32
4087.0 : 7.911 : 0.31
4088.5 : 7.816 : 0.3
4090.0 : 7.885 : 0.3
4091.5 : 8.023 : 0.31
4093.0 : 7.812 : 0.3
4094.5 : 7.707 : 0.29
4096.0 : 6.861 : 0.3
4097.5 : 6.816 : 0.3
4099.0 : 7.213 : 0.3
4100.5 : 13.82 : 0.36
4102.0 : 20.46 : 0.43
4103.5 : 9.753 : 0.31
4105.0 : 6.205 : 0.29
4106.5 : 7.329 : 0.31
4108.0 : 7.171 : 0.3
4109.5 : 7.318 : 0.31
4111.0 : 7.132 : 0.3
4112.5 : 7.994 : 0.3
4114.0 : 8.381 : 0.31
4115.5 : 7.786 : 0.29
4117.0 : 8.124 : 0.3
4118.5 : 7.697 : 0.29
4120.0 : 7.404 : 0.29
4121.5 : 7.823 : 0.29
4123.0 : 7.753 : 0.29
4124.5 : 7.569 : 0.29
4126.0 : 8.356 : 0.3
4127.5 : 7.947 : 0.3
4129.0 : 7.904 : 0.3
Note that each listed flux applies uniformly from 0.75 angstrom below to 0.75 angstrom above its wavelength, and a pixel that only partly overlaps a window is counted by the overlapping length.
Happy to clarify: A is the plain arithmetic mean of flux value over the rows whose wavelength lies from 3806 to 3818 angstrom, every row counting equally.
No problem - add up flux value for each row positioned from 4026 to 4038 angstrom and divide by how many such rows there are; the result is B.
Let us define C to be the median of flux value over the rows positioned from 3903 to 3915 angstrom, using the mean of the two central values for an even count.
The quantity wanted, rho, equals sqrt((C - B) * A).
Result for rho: 2.4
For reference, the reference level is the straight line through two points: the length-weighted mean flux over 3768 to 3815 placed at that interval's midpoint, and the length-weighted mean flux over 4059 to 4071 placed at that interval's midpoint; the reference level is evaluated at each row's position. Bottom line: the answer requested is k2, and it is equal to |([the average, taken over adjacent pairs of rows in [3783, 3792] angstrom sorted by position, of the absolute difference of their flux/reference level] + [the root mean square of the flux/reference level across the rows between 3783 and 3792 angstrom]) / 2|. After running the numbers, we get 0.55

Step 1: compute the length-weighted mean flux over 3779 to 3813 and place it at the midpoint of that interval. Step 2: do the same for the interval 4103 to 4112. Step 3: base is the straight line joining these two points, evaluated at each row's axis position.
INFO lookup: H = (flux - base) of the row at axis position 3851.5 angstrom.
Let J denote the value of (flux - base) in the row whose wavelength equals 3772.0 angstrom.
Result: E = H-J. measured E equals 1.9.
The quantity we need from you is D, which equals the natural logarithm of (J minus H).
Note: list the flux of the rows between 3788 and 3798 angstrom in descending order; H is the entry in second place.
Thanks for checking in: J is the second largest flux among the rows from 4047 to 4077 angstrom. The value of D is -0.7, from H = 9.081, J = 9.594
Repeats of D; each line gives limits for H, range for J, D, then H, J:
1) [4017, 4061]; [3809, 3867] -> 0.1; 9.276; 10.43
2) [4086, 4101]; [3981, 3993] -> -0.3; 8.023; 8.794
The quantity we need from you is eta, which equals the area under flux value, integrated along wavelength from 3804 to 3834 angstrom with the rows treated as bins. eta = 257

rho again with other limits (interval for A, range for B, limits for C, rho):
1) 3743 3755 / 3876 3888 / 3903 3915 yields 2.5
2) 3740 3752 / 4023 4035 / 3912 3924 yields 2.2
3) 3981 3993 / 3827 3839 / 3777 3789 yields 3.6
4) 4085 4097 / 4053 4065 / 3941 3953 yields 1.7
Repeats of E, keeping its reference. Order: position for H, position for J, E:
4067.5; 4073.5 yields 1.0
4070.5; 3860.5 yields 0.3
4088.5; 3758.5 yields 0.4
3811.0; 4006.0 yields -0.5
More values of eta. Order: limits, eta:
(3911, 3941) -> 263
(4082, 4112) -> 257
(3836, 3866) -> 272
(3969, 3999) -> 259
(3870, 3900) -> 271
